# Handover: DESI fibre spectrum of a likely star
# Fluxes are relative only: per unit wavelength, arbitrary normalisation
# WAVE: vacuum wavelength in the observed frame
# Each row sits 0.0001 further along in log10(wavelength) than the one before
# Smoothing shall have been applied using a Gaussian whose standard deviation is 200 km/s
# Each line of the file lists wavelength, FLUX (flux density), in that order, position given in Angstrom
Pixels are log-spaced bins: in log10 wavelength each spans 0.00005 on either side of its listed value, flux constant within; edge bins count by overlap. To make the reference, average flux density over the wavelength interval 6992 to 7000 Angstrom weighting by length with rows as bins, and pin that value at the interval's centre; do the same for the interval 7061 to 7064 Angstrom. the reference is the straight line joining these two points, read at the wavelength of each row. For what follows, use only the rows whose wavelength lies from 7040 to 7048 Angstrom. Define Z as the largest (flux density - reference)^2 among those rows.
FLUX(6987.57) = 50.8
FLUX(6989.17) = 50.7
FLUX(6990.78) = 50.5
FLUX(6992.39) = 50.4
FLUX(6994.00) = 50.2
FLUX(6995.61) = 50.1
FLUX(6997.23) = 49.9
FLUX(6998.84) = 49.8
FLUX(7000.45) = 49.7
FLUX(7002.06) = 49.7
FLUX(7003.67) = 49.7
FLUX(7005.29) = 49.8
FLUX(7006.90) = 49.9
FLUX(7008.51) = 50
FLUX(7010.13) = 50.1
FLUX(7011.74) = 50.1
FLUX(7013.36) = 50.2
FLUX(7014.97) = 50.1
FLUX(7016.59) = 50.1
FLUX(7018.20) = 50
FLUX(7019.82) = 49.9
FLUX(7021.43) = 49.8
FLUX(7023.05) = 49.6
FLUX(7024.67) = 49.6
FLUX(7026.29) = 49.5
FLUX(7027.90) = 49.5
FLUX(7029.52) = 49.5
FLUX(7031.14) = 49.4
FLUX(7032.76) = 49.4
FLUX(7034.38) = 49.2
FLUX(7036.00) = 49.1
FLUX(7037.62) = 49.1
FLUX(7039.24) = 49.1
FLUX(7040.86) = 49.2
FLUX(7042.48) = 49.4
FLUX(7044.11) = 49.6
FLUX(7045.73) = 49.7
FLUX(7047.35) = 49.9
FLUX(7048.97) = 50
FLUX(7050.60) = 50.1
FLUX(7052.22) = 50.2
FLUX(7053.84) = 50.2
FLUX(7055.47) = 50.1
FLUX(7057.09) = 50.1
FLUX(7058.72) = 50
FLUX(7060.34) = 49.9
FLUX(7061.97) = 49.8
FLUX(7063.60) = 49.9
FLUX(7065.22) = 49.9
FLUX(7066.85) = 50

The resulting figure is 0.38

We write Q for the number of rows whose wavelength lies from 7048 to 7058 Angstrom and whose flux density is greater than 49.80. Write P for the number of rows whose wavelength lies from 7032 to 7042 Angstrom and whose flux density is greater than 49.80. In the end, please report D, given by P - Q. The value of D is -6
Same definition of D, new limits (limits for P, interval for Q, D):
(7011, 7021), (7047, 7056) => 0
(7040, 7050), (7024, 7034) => 2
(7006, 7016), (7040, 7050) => 4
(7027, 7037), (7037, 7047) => 0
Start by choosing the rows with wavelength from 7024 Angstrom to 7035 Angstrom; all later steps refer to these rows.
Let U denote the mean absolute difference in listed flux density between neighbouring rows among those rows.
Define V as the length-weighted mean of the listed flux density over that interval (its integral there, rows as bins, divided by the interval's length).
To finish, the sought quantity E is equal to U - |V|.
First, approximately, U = 0.067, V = 49.5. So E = -49.4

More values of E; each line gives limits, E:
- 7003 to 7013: -49.8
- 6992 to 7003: -49.8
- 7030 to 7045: -49.2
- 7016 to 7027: -49.7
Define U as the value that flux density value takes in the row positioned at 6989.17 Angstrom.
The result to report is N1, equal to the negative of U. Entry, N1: -50.7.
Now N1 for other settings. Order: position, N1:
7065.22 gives -49.9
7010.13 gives -50.1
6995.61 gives -50.1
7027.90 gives -49.5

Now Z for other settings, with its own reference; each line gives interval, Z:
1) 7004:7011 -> 0.03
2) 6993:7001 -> 0.09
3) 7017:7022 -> 0.01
